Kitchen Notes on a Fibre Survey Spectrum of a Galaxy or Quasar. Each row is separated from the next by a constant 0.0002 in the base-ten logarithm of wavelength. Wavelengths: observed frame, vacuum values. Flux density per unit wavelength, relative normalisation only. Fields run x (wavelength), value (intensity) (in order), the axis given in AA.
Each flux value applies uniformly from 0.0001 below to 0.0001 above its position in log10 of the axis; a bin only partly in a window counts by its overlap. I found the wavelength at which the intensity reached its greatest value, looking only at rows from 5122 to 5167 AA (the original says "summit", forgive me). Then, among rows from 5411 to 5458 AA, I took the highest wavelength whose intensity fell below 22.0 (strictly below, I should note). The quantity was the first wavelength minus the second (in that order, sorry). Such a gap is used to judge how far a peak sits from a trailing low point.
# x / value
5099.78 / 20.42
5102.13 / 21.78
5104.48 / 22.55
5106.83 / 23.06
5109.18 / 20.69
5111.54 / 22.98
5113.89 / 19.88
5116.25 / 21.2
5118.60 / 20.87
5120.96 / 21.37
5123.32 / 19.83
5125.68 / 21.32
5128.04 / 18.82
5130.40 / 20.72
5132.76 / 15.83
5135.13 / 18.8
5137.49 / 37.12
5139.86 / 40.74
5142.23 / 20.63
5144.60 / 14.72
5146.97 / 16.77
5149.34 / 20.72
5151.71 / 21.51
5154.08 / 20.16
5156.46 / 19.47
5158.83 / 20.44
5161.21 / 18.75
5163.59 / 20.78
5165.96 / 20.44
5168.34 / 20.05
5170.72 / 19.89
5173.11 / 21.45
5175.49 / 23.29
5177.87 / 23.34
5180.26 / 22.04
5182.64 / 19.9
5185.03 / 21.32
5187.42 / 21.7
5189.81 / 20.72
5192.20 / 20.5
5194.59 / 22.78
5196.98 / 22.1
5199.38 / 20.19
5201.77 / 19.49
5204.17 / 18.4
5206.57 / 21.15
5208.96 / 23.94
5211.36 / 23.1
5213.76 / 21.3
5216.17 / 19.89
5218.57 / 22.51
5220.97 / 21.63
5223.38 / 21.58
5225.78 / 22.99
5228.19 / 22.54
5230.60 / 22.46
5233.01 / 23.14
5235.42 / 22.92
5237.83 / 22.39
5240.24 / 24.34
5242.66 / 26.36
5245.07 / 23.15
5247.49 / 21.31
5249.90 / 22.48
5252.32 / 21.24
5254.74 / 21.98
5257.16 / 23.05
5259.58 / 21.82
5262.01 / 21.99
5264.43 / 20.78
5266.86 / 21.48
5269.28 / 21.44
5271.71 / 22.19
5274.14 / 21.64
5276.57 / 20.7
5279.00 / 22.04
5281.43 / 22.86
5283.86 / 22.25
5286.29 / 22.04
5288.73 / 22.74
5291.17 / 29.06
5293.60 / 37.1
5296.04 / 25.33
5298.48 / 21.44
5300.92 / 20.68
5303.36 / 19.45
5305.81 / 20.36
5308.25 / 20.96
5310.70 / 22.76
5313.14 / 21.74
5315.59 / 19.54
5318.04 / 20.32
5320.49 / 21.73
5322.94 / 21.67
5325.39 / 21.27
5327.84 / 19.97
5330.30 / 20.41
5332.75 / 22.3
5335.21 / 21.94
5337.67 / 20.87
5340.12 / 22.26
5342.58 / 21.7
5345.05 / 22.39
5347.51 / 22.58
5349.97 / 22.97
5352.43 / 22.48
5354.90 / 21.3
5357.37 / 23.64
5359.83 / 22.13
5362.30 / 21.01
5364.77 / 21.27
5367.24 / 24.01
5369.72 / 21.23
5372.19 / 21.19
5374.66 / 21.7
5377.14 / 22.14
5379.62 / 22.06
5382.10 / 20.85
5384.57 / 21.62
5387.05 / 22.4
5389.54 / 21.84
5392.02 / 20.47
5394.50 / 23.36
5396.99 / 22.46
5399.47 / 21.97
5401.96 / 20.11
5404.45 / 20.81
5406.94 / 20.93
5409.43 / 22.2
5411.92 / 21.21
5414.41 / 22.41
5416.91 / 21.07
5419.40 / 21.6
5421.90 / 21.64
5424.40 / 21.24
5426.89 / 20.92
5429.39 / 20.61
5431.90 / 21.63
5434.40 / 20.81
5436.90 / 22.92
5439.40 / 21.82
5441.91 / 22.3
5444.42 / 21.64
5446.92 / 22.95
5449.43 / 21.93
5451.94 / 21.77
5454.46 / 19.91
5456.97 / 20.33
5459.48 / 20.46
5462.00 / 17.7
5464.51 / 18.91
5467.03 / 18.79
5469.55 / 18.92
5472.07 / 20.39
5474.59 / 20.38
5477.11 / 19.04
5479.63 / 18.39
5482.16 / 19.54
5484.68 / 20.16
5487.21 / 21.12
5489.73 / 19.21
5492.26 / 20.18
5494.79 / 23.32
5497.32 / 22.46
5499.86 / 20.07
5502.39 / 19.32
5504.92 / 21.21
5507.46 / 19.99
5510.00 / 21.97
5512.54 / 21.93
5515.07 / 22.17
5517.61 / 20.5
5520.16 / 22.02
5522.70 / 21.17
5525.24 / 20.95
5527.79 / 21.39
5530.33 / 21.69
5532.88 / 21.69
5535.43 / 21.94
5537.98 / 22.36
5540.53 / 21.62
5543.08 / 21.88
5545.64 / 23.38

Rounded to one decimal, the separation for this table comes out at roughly -317.1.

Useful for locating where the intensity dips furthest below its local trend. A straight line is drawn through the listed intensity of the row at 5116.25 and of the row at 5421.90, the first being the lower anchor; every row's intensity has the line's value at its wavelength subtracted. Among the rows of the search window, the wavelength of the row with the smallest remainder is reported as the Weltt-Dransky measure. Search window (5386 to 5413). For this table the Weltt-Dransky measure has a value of 5401.96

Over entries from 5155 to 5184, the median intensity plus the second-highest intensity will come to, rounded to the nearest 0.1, 43.7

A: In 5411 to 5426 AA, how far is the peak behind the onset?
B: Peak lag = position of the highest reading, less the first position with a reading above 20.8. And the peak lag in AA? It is 2.5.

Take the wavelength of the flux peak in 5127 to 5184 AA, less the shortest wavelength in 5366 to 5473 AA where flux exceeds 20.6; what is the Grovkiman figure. -227.4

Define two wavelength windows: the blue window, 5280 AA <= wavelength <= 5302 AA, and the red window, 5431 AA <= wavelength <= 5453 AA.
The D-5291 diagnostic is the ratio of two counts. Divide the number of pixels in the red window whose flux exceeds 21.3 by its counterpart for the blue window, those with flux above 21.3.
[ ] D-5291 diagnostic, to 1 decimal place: 1.0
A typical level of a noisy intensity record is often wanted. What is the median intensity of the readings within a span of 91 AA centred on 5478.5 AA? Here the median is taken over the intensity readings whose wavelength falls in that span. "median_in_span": 20.5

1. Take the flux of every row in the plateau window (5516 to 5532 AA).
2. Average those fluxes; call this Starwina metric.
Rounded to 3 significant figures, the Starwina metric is 21.3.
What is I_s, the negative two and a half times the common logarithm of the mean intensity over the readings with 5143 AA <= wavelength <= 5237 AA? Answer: -3.307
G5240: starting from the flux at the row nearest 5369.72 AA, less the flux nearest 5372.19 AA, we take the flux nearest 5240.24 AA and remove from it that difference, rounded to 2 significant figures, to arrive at 24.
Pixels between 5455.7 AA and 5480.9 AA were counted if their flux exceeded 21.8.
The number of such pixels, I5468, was 0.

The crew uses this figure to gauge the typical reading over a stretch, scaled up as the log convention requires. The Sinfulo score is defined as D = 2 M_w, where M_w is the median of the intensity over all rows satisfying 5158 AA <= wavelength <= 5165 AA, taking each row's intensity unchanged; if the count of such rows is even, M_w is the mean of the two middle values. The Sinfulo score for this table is 40.9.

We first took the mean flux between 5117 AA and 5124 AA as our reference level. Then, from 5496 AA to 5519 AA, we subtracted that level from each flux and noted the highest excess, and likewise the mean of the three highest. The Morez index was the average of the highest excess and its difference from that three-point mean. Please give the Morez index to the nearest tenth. 1.0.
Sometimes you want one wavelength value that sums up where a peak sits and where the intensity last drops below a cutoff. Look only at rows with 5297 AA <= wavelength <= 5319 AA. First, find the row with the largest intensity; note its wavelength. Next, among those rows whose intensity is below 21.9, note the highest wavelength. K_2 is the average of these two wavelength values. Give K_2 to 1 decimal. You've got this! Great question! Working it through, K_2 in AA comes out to 5314.4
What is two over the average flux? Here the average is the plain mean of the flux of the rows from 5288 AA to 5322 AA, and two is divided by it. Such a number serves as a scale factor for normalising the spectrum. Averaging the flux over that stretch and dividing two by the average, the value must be 0.087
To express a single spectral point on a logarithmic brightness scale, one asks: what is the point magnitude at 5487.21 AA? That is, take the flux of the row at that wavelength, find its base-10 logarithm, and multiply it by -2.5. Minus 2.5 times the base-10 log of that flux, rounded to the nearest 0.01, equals -3.31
